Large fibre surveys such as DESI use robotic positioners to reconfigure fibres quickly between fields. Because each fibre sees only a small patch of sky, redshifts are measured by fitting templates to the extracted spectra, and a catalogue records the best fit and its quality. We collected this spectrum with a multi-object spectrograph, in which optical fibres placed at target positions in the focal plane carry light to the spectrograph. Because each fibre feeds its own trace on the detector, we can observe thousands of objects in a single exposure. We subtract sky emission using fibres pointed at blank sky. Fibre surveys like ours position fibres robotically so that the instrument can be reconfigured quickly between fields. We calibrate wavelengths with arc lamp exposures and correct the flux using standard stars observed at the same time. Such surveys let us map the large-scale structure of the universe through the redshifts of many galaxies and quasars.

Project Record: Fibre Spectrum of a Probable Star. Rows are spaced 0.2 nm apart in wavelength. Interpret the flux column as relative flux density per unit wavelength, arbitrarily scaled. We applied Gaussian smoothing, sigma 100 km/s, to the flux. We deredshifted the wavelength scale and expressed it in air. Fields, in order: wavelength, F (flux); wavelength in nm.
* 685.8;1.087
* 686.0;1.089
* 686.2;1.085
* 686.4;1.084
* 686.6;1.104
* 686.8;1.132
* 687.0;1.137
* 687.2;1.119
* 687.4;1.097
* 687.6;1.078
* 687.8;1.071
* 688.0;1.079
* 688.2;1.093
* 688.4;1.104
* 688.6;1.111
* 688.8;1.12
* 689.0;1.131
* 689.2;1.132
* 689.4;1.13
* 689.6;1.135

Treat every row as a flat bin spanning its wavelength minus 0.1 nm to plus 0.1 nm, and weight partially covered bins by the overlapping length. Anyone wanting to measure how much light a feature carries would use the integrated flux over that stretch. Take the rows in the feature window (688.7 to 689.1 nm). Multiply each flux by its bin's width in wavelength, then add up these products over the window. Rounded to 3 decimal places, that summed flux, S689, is 0.450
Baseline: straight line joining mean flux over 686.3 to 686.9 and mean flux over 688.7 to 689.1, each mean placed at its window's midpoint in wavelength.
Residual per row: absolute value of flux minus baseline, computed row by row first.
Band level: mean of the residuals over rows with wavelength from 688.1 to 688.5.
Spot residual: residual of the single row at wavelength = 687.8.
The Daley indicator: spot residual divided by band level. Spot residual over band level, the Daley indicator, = 2.1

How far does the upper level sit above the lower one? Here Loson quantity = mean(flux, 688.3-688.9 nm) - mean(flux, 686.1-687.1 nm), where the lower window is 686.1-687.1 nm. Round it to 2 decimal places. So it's 0.00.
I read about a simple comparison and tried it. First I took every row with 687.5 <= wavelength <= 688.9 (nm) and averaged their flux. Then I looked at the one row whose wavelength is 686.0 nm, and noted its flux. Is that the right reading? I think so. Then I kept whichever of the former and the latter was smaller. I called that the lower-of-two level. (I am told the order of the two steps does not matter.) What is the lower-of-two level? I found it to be 1.09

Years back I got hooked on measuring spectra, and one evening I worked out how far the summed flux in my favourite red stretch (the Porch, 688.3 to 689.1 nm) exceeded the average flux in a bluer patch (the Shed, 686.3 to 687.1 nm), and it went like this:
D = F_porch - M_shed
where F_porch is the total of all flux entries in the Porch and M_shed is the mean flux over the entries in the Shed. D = 3.35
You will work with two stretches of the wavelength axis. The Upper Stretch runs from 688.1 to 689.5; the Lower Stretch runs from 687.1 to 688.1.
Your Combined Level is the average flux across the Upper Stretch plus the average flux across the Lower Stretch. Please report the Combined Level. 2.21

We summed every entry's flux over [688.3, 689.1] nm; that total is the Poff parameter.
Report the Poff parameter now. 4.47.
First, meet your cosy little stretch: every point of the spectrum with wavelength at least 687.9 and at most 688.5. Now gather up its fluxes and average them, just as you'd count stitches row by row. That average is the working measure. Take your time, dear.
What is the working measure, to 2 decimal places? 1.09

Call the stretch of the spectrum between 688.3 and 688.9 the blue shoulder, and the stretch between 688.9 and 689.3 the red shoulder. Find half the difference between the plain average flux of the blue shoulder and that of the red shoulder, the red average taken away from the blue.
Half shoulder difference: -0.010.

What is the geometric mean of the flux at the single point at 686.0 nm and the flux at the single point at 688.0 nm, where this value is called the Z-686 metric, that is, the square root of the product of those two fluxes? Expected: 1.084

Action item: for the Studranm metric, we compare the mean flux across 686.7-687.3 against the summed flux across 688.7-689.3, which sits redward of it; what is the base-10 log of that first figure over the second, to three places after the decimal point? -0.476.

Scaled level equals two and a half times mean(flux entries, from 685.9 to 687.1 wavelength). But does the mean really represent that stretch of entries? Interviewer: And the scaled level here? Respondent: 2.763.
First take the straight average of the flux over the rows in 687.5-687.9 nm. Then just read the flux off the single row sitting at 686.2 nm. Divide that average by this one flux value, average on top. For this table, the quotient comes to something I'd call 0.99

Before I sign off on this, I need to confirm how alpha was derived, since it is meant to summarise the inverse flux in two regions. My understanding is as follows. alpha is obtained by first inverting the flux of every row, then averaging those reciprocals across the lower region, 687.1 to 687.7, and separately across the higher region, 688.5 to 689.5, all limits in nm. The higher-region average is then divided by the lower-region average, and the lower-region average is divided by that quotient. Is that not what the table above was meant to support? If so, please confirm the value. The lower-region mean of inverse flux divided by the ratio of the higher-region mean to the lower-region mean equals 0.933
